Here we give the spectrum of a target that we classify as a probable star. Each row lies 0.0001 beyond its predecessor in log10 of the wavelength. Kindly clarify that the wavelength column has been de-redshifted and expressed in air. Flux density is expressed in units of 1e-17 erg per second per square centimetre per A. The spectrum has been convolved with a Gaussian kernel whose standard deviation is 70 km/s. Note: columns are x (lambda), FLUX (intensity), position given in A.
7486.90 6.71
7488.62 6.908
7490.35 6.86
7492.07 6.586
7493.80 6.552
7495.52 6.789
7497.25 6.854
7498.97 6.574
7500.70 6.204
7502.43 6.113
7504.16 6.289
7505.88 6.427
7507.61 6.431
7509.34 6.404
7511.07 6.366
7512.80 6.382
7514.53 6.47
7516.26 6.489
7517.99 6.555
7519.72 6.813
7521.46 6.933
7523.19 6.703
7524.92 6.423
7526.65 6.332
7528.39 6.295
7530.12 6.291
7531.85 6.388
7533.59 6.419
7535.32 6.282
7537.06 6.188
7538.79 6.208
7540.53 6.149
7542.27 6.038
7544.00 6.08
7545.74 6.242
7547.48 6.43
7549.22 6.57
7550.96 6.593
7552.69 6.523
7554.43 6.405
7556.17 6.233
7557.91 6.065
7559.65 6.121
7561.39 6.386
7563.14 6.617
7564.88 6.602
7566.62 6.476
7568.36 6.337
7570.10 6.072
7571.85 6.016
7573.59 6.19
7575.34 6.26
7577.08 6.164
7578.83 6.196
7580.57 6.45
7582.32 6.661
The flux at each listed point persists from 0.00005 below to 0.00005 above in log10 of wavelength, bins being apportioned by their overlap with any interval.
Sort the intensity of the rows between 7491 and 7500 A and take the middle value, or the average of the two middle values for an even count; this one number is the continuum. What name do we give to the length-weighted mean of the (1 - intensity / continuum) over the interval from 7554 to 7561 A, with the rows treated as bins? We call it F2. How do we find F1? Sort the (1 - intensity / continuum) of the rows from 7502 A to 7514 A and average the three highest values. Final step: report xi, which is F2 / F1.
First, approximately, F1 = 0.050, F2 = 0.06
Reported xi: 1.2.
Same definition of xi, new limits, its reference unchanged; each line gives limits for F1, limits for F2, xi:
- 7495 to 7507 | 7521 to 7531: 0.3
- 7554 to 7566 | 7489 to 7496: -0.3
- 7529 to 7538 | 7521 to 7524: -0.7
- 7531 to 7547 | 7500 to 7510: 0.6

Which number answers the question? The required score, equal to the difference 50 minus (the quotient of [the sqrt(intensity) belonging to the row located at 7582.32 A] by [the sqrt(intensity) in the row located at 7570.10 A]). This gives 49.0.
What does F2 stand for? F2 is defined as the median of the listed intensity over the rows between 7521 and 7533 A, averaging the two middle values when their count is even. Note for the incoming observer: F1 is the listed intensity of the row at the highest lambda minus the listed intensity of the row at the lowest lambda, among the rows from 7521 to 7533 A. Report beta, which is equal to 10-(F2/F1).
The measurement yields 22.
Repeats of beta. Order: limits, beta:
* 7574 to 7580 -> 107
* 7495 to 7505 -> 23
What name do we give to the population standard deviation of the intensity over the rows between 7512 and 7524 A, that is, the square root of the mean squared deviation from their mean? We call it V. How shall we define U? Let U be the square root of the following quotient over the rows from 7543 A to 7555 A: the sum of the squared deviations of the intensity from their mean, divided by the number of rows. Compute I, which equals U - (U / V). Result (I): -0.76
